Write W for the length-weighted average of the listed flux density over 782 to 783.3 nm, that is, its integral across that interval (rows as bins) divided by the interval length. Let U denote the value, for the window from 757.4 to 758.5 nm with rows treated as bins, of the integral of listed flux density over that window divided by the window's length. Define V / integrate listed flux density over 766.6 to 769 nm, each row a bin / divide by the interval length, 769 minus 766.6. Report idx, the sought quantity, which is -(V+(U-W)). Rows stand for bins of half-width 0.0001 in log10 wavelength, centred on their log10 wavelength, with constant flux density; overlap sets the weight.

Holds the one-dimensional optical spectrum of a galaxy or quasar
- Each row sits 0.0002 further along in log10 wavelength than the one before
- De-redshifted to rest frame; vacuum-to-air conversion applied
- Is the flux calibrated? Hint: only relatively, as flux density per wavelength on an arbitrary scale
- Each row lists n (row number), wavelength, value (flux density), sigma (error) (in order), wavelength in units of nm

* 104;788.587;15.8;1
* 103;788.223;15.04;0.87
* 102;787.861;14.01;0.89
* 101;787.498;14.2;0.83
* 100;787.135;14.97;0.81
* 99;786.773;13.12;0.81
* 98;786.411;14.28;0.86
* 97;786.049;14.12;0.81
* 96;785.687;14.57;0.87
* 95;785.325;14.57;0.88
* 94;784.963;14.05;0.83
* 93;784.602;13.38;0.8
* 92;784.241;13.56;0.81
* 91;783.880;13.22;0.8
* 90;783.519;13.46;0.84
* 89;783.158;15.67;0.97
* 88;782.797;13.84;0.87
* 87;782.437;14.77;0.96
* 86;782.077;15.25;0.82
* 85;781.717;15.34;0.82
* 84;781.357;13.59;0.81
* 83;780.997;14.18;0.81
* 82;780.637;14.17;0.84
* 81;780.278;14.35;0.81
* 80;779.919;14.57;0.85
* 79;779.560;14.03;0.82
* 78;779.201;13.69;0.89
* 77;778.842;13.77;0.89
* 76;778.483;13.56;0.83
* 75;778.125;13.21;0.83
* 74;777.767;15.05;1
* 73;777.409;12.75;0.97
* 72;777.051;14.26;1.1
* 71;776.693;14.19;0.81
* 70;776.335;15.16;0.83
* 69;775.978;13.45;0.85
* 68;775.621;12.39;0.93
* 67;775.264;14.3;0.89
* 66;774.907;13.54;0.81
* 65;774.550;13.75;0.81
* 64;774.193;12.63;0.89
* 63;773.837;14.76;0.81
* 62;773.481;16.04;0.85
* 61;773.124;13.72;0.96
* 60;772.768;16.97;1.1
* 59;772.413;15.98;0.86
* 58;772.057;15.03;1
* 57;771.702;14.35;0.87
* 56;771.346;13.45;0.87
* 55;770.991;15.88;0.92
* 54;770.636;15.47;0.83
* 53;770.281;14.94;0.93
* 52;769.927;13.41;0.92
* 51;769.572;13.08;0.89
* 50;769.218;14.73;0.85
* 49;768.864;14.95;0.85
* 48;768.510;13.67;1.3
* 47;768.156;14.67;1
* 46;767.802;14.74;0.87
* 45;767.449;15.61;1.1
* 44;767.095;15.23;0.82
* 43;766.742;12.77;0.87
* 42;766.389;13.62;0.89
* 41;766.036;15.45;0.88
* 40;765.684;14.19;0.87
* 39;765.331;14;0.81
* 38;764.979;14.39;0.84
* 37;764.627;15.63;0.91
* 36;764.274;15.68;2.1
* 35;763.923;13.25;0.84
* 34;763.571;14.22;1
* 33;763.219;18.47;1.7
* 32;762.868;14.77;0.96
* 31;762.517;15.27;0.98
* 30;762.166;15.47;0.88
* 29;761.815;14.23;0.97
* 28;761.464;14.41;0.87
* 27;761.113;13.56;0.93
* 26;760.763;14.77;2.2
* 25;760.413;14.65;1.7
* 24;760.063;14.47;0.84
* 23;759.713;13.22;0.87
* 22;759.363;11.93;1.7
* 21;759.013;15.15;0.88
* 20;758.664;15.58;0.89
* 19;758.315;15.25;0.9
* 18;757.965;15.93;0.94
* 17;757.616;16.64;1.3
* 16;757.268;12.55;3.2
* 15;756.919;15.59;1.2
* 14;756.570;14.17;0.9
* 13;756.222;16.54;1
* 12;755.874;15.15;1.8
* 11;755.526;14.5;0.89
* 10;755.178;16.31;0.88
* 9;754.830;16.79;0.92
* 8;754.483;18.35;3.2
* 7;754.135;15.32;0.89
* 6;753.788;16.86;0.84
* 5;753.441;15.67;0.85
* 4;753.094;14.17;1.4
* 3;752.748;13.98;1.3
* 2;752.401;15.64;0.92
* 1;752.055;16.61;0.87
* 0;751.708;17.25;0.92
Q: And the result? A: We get -15.5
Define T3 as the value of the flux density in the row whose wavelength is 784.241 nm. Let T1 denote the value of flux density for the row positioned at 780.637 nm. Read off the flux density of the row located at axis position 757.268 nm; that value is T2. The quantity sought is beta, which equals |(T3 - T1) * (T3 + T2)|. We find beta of 16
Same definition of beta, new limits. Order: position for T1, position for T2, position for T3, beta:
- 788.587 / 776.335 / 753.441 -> 4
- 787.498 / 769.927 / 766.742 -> 37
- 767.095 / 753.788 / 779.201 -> 47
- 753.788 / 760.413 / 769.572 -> 105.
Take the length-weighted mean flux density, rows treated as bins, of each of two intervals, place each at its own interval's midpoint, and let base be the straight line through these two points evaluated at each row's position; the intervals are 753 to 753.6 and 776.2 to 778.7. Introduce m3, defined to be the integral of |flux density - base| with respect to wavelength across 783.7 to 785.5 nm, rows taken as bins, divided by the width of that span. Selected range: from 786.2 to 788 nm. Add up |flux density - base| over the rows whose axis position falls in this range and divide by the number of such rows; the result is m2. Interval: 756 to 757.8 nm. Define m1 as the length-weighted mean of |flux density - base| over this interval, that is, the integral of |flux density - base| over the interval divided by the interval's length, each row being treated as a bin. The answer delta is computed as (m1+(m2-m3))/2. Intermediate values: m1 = 1.4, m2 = 0.7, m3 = 0.45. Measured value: 0.84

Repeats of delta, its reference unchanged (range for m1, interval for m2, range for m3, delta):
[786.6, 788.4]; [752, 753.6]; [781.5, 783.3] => 0.34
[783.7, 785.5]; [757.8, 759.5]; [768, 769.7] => 0.47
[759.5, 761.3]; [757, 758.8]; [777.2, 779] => 0.61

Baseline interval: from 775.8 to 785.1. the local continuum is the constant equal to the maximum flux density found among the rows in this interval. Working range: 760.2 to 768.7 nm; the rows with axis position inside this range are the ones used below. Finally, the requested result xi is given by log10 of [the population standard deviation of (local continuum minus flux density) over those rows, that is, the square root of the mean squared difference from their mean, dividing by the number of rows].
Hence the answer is 0.044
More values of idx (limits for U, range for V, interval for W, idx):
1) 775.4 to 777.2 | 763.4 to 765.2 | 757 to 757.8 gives -13.8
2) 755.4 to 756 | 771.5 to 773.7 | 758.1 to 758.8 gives -14.7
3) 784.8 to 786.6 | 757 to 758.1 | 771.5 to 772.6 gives -14.3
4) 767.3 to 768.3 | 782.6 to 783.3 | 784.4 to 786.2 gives -15.6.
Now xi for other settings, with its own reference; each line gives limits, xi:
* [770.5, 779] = 0.065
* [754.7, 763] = 0.079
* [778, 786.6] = -0.186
